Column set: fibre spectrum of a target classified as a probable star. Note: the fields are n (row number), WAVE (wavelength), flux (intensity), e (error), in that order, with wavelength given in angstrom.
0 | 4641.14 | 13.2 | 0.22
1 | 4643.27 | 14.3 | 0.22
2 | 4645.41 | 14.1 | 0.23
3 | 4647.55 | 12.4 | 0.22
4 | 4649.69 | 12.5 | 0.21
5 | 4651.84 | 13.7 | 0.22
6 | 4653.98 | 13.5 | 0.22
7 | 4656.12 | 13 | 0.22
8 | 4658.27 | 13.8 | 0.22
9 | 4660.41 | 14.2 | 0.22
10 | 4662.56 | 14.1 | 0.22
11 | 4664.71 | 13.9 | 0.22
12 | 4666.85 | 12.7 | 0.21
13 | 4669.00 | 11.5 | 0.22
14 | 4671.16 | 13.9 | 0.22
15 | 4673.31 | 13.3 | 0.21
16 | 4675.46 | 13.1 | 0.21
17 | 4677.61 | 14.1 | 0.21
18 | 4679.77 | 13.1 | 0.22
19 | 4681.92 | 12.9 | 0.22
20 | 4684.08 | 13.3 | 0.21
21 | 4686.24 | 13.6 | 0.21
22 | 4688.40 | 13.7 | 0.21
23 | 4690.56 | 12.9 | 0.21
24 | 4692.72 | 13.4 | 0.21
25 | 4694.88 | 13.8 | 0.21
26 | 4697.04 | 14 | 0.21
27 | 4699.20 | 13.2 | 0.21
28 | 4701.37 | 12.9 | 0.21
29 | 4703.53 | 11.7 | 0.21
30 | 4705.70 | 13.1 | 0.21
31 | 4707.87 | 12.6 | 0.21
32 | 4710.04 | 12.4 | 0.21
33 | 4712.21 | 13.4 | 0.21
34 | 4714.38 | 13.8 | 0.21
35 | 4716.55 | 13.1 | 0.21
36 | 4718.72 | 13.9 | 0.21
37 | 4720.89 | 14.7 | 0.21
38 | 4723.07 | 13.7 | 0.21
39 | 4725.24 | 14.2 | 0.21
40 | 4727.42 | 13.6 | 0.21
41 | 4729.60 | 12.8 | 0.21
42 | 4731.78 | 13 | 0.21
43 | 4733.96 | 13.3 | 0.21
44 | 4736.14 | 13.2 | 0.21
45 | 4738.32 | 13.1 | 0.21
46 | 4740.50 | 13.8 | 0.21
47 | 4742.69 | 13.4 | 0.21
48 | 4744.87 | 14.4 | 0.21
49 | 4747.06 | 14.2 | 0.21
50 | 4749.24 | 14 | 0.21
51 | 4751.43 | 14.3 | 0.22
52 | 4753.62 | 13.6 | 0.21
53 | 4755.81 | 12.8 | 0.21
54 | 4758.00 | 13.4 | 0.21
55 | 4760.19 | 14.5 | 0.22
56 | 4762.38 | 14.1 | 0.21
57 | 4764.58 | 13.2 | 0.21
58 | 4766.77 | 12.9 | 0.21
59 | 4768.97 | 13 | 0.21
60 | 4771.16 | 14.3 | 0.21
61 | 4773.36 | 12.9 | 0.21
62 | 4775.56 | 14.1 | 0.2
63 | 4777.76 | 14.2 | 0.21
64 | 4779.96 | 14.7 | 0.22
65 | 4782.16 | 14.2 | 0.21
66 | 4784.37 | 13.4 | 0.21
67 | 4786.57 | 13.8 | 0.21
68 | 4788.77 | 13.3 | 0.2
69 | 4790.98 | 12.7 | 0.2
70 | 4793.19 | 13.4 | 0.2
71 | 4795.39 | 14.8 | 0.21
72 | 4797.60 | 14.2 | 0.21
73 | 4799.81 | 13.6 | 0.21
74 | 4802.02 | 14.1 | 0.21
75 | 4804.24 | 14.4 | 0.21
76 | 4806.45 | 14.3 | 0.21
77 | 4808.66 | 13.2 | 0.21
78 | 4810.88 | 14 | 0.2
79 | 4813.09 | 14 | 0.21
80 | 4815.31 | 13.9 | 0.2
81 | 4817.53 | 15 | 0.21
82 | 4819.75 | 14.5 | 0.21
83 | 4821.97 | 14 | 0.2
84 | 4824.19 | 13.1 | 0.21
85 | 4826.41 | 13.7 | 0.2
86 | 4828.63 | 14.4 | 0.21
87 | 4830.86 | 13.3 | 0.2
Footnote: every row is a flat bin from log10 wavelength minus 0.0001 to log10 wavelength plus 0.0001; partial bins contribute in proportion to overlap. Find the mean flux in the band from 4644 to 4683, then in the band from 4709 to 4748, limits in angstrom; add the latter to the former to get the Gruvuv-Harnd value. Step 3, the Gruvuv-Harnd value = 26.9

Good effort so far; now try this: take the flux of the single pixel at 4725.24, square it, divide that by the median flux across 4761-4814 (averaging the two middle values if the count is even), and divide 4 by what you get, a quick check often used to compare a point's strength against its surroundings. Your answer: 0.278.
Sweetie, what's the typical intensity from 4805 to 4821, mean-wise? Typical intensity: 14.1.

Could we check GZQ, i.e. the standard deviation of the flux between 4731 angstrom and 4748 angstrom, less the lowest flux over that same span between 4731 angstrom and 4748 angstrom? -12.5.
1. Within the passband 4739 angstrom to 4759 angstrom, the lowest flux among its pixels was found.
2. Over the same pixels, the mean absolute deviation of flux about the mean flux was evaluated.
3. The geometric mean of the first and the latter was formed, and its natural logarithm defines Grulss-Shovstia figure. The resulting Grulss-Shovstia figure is 0.83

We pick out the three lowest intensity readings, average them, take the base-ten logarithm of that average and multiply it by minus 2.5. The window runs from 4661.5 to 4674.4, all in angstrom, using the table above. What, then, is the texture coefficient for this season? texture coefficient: -2.74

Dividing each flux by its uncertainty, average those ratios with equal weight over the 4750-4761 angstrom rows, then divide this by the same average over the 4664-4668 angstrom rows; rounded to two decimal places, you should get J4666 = 1.04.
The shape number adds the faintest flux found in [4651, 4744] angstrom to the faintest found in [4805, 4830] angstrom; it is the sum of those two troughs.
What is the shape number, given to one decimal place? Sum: 24.6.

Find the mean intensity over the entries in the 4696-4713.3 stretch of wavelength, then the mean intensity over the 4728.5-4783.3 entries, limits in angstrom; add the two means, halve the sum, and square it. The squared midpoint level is 176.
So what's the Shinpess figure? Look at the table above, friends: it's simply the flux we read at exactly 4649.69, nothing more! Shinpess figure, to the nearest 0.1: 12.5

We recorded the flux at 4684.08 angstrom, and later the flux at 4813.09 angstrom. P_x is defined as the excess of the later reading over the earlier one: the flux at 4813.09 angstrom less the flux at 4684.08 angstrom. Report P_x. 0.7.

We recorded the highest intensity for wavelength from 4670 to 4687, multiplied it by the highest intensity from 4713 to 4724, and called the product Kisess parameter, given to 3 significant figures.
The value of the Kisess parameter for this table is 207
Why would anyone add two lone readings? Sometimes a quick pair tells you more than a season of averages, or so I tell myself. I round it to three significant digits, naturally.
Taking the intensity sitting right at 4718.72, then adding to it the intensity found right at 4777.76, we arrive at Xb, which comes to 28.1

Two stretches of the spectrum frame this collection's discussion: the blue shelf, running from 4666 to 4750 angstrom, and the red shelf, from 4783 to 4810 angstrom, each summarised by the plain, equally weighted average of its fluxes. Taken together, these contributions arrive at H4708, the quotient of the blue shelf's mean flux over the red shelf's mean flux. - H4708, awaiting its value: 0.970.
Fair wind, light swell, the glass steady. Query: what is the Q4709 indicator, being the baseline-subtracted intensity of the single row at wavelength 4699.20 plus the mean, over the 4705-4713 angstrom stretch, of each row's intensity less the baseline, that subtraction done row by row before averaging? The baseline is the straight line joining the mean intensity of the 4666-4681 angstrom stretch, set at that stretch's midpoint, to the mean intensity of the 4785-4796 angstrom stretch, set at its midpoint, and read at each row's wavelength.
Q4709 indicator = -0.39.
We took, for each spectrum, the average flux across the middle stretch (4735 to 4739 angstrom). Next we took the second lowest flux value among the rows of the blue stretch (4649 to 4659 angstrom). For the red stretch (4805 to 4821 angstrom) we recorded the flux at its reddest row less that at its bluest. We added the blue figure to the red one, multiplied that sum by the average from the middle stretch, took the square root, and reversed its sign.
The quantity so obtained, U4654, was -13.2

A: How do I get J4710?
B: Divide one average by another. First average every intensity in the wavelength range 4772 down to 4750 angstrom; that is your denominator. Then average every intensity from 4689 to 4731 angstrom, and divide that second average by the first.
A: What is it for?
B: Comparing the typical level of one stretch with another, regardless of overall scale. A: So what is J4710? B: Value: 0.98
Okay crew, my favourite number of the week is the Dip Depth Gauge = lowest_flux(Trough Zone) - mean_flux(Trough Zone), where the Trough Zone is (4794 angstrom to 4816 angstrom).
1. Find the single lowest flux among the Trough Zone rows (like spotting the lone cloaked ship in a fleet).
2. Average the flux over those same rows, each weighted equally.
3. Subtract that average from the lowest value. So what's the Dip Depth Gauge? -0.85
